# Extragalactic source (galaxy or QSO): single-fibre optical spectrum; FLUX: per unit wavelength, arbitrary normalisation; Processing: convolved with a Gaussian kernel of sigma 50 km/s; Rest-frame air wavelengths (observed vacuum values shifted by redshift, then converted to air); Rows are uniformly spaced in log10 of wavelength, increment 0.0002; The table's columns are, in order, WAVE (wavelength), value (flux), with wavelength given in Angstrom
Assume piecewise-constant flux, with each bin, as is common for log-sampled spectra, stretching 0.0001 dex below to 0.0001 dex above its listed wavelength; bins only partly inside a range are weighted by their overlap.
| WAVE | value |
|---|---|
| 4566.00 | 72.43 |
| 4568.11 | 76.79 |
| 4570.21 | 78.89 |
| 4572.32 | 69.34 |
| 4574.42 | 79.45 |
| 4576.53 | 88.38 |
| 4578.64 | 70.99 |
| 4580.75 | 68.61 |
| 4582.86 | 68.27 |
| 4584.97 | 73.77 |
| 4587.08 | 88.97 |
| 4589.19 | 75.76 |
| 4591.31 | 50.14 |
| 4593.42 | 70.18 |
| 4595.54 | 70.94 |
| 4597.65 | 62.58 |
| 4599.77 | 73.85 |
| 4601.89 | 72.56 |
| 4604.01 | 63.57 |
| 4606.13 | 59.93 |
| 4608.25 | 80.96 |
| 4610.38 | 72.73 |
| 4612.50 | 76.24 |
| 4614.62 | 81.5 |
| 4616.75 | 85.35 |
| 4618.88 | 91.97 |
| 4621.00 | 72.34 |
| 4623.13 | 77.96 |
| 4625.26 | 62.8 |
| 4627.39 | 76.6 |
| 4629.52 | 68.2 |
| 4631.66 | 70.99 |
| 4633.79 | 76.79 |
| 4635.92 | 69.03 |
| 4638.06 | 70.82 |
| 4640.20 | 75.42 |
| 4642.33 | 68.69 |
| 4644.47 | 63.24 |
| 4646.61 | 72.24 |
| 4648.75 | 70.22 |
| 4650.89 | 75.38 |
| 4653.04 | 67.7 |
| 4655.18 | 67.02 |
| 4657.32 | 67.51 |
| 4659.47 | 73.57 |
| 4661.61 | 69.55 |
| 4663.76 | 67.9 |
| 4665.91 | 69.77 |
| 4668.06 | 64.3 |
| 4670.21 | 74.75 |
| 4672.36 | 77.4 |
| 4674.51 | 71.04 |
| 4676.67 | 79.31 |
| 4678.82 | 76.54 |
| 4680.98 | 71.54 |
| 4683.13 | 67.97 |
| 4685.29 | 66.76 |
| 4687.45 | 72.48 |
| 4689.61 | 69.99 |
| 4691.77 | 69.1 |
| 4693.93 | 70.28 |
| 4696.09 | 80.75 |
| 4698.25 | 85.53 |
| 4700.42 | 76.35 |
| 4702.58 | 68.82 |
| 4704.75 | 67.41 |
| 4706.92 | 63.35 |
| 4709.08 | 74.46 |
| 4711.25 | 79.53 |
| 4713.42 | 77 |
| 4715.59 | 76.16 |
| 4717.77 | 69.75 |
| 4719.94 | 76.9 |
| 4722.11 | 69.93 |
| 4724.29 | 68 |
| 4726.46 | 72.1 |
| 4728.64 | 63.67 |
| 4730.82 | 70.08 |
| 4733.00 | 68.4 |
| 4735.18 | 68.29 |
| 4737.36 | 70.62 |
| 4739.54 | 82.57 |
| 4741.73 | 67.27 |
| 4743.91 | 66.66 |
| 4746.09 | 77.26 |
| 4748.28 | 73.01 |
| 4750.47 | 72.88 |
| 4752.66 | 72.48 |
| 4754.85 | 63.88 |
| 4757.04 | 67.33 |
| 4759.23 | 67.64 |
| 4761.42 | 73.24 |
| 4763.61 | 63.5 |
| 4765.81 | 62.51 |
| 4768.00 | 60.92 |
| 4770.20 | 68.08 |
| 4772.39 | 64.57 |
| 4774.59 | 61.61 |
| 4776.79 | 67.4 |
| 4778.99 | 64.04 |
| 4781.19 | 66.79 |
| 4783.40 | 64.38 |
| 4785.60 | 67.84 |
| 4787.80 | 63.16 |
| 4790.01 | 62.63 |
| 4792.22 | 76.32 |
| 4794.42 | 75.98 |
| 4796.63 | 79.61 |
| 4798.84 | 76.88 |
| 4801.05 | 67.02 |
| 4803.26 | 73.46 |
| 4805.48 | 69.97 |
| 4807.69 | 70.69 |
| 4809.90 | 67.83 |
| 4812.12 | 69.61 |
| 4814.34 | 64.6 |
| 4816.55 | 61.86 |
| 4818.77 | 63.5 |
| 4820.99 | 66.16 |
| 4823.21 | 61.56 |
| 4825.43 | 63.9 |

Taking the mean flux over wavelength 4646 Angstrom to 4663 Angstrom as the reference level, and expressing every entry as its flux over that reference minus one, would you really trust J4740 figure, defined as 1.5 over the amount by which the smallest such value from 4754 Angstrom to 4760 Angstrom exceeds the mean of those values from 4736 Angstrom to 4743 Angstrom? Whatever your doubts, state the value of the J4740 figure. -11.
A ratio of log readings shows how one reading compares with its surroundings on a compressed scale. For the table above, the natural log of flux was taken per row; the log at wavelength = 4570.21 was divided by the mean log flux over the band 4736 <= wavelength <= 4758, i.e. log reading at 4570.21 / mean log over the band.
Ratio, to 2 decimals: 1.02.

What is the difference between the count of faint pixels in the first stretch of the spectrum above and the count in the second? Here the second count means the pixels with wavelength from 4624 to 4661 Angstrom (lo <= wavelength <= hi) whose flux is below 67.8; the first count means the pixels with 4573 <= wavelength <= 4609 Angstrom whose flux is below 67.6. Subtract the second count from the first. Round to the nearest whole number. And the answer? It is -1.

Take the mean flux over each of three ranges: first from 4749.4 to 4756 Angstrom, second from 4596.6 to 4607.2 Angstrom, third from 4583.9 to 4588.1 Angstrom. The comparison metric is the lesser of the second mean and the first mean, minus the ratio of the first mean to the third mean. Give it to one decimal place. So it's 65.6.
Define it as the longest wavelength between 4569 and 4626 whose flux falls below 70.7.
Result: 4625.26 Angstrom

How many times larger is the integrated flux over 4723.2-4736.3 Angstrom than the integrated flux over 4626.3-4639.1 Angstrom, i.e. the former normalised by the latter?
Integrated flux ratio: 0.97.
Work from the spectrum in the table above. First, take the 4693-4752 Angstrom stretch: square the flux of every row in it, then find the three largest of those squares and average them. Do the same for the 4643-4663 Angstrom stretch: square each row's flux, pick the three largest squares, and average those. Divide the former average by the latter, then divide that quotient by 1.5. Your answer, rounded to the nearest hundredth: 0.84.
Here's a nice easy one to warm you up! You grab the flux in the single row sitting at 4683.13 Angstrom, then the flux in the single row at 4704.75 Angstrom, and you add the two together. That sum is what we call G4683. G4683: 135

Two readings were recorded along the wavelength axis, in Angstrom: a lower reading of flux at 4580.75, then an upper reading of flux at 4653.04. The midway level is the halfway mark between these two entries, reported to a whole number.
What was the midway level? 68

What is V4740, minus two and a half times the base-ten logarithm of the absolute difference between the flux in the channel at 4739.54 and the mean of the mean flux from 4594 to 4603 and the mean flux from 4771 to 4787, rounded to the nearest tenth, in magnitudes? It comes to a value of -2.9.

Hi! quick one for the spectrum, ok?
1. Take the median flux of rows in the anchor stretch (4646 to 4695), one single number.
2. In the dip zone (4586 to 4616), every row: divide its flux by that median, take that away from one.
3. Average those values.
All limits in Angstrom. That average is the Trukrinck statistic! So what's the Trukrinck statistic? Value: -0.02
